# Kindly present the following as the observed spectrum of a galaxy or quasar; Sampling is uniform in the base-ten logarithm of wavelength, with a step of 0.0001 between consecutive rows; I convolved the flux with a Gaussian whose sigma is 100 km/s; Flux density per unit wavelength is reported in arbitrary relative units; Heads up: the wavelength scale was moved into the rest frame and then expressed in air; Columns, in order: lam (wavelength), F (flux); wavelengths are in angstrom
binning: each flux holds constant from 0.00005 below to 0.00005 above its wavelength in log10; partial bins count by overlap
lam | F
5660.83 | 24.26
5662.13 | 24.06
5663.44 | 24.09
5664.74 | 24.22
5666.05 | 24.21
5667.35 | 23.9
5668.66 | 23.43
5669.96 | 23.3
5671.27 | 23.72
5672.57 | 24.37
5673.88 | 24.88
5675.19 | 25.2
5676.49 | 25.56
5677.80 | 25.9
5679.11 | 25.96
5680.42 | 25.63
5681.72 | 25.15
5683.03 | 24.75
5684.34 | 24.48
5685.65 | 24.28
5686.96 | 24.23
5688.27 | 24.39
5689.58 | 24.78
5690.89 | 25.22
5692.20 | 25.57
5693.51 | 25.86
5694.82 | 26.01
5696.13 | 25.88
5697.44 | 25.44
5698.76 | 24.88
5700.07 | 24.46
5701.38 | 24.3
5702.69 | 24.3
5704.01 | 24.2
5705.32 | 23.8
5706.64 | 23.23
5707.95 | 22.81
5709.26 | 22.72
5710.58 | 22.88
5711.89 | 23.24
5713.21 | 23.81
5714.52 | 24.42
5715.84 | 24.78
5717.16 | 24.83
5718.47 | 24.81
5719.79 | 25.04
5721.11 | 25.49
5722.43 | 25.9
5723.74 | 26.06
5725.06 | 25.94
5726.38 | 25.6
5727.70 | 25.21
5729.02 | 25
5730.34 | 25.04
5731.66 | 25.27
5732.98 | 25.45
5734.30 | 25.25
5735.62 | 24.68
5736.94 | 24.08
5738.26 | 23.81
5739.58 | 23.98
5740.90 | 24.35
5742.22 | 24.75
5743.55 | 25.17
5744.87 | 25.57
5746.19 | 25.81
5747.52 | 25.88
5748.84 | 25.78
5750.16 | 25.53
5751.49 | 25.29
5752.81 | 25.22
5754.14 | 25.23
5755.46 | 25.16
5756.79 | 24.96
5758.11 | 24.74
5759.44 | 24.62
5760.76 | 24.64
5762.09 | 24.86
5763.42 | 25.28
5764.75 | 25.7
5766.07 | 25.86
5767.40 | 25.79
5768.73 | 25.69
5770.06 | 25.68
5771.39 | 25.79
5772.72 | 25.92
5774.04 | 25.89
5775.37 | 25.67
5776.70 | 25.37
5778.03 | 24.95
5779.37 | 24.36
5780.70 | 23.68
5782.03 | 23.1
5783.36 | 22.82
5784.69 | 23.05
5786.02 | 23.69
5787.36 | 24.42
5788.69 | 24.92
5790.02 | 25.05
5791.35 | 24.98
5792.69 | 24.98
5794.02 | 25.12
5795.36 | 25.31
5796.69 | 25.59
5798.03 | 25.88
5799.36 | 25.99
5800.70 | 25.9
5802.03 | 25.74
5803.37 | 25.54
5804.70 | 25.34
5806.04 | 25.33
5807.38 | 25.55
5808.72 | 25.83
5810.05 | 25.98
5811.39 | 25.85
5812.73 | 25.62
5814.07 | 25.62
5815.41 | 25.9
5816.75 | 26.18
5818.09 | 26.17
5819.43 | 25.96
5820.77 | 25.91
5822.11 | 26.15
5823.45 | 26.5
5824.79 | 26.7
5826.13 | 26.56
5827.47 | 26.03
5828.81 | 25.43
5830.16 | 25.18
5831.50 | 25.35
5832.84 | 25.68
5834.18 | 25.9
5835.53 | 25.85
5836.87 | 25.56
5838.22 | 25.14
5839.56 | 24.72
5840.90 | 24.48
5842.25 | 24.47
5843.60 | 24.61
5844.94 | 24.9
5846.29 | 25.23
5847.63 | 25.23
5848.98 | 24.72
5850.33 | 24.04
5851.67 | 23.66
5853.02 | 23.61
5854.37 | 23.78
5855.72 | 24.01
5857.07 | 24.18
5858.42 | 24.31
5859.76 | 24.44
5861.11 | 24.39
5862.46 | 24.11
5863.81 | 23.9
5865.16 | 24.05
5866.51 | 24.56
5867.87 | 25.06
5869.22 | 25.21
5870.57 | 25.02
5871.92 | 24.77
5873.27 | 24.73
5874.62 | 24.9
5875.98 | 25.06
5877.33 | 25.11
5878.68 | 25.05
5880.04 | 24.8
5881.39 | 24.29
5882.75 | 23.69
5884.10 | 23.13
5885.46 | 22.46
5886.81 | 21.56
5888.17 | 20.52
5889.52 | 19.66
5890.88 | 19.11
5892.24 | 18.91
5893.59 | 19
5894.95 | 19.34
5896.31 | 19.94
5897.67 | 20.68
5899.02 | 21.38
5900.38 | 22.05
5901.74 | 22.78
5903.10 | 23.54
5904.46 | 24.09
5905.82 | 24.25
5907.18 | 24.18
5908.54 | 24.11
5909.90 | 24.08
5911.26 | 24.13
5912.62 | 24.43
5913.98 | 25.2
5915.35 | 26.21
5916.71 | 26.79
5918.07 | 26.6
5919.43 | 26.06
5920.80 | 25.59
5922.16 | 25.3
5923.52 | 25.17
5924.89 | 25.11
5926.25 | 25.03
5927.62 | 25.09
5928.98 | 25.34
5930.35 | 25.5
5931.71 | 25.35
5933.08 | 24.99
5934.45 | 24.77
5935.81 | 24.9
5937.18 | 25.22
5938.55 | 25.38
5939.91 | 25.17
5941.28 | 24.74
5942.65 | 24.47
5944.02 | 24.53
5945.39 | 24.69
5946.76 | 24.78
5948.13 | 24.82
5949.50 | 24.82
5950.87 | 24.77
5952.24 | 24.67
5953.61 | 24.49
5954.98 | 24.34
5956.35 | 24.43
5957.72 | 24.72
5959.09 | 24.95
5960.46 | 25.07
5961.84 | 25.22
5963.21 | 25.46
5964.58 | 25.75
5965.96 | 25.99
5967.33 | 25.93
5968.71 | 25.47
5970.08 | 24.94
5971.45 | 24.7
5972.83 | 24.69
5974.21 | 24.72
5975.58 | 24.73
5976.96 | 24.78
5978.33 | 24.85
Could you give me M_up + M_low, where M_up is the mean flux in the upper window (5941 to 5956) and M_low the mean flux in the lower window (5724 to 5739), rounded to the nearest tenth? 49.7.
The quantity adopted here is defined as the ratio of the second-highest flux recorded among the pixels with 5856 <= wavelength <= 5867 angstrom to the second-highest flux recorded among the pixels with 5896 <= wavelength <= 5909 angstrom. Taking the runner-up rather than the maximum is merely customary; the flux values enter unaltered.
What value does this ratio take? 1.01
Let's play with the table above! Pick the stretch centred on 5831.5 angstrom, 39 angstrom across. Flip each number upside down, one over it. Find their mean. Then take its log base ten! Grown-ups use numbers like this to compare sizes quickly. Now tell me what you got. -1.41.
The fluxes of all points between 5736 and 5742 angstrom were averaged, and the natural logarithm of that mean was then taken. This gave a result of 3.18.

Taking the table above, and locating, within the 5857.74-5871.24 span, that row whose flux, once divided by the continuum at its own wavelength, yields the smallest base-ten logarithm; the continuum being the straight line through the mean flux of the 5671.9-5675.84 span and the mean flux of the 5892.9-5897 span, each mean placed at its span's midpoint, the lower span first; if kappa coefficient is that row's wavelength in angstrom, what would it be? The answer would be 5863.81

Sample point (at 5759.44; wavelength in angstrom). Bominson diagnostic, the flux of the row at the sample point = 24.62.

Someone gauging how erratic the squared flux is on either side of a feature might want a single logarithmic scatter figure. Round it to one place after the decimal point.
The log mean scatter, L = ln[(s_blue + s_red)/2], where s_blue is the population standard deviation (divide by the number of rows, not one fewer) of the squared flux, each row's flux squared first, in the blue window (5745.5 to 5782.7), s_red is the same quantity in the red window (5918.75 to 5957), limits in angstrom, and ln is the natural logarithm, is 3.3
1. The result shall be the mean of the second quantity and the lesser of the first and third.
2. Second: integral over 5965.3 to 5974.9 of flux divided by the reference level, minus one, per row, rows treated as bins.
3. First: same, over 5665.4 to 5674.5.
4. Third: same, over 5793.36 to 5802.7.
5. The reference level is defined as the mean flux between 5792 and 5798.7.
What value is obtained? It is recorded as -0.28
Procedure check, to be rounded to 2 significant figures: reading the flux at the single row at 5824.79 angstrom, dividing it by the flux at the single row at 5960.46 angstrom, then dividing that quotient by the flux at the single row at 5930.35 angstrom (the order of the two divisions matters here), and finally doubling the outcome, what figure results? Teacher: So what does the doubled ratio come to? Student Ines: 0.084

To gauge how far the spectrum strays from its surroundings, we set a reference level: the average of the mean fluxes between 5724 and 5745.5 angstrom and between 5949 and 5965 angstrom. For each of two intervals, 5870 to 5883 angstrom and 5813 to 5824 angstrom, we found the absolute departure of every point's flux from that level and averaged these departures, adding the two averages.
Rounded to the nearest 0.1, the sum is 1.4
